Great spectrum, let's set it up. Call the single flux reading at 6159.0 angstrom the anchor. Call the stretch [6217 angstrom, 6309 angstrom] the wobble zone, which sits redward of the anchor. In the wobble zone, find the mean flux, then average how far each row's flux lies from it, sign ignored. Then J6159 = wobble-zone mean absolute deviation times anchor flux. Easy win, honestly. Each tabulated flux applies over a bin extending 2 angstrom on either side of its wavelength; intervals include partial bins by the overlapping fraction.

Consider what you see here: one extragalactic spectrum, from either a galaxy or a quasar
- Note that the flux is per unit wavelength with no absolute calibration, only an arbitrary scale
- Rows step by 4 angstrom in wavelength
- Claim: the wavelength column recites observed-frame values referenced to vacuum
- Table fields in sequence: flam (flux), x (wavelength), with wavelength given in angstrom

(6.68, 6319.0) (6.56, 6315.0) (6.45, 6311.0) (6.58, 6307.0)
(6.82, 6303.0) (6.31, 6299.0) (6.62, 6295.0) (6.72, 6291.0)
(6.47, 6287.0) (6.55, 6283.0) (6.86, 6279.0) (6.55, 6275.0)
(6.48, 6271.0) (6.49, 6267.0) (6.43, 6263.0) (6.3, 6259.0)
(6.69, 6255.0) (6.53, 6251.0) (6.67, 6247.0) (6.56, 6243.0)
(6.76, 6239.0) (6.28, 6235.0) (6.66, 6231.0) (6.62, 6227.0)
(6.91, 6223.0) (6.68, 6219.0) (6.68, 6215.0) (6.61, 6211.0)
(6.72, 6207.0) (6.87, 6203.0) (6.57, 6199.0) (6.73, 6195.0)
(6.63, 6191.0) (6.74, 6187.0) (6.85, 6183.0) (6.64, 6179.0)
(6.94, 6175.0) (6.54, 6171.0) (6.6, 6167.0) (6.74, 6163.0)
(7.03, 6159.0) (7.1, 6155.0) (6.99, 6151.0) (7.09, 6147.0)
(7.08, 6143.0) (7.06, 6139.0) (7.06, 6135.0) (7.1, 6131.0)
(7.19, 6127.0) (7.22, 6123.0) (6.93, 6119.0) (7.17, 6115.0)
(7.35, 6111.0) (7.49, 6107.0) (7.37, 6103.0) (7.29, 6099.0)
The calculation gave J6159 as 0.938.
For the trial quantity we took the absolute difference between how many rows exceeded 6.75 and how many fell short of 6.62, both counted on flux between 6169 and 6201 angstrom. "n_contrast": 0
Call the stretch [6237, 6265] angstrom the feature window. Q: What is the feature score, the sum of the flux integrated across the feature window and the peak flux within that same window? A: 191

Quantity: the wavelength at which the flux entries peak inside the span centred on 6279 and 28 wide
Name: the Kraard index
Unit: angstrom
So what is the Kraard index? 6279.0 angstrom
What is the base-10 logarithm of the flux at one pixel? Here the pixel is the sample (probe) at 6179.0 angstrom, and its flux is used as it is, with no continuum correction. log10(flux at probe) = 0.822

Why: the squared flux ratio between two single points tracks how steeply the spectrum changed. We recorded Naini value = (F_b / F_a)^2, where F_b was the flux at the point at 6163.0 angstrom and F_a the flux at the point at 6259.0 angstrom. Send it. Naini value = 1.14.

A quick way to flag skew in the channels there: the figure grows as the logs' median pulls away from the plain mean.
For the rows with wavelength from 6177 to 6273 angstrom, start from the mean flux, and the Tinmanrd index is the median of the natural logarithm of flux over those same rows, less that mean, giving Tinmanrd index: -4.73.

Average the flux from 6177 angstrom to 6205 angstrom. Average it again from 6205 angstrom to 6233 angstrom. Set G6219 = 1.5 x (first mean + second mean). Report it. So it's 20.1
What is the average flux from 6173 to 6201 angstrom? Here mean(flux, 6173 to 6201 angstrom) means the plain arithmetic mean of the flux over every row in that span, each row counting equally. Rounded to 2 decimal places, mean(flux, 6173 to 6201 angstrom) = 6.73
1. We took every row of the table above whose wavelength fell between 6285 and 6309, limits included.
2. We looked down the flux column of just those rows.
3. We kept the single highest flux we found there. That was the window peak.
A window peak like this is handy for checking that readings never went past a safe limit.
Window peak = 6.82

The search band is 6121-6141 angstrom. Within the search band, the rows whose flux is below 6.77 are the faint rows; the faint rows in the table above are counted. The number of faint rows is 0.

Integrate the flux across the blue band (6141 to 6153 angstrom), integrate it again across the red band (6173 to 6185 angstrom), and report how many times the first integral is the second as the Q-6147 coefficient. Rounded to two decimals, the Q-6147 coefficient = 1.04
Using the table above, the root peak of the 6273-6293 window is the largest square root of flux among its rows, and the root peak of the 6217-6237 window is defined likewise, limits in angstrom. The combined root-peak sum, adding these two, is 5.25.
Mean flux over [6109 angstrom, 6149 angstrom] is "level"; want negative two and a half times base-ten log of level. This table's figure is -2.13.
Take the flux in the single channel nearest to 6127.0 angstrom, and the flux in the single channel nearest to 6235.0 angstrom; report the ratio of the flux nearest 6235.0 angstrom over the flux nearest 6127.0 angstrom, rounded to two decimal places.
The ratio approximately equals 0.87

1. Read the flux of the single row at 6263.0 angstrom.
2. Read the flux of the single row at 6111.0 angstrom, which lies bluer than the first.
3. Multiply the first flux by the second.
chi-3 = 47.3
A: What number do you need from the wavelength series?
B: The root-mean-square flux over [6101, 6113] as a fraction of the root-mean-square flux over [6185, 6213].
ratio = 1.11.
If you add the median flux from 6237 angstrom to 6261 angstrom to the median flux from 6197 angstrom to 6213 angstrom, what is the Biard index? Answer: 13.28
